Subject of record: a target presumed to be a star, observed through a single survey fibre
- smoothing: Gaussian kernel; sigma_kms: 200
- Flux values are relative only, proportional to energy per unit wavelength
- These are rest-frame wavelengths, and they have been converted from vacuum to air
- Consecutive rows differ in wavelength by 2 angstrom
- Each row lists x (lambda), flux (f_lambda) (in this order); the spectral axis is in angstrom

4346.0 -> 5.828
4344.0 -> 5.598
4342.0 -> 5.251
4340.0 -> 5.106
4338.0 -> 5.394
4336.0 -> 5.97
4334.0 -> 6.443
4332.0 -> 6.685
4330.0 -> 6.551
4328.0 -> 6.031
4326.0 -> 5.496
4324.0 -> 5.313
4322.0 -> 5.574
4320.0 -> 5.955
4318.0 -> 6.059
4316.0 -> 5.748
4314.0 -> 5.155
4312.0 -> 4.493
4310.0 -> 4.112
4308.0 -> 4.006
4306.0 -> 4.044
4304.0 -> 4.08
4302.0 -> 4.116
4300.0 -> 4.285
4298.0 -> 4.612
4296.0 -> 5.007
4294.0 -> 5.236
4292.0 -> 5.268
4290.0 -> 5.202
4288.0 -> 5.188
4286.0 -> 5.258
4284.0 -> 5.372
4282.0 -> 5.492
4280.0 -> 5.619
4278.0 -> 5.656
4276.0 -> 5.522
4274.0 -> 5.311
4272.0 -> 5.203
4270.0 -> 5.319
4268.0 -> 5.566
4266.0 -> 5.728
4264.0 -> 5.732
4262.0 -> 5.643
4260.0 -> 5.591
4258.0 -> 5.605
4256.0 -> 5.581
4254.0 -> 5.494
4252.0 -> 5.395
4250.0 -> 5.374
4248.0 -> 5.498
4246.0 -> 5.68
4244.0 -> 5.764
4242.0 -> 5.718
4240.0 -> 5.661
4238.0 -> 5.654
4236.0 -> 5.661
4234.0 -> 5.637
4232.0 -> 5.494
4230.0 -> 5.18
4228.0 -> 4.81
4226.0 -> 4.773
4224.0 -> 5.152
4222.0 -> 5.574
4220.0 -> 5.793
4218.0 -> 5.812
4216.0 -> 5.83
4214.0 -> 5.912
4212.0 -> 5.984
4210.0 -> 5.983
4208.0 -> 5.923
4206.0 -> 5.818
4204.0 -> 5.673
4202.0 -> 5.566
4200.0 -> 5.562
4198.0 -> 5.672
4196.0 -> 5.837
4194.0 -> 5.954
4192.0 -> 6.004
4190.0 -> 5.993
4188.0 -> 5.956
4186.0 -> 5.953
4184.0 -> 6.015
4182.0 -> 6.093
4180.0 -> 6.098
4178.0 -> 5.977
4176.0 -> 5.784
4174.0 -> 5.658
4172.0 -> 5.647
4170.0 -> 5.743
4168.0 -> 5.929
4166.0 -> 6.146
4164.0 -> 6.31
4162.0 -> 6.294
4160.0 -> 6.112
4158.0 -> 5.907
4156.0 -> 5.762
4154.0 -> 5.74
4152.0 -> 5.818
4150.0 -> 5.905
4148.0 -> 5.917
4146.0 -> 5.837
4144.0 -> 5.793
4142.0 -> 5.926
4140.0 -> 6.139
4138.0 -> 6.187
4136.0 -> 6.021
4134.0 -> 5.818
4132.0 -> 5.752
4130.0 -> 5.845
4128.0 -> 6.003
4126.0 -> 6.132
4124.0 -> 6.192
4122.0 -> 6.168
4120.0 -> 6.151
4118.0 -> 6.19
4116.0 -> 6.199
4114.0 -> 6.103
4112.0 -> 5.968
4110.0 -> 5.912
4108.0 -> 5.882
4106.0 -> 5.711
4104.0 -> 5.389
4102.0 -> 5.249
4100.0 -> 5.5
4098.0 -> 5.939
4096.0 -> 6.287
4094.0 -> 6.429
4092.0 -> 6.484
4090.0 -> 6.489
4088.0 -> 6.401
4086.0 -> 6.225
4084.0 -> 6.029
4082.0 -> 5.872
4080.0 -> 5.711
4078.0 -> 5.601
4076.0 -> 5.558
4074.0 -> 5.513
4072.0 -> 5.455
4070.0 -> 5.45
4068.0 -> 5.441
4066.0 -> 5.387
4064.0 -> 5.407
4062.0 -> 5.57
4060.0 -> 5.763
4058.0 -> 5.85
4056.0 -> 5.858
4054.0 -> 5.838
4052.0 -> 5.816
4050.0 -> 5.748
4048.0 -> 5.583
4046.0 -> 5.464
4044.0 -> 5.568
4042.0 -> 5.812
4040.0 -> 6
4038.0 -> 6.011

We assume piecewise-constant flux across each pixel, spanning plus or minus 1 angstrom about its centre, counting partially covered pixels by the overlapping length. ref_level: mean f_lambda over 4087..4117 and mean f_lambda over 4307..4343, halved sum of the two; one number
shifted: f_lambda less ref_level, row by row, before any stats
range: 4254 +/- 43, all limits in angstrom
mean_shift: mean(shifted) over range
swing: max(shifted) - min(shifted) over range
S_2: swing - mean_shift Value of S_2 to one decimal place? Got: 1.5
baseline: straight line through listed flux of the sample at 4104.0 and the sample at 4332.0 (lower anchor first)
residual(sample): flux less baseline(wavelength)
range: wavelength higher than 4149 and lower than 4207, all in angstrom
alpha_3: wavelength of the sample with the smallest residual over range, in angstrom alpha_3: 4202.0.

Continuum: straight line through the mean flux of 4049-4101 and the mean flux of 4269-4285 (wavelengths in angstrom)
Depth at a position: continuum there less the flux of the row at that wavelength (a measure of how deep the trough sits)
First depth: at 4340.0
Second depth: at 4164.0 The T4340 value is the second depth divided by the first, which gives -3.1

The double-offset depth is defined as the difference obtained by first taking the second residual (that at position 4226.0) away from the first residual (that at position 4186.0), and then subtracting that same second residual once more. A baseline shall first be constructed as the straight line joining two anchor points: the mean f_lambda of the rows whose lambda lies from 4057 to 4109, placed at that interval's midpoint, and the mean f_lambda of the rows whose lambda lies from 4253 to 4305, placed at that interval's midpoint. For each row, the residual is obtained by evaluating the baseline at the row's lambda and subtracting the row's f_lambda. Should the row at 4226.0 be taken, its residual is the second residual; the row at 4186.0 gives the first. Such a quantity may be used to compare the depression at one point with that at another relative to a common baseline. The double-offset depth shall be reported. -1.7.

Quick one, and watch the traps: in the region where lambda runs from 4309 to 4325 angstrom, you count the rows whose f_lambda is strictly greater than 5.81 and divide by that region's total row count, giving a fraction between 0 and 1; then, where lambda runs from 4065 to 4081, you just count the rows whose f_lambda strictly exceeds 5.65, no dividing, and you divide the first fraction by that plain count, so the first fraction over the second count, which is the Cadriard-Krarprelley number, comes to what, 0.25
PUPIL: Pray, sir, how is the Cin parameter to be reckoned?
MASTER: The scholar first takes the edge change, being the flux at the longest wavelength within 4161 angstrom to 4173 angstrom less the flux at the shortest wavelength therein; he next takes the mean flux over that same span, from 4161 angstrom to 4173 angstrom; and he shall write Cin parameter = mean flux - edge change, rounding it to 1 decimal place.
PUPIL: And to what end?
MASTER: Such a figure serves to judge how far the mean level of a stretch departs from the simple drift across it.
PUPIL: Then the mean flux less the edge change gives 6.7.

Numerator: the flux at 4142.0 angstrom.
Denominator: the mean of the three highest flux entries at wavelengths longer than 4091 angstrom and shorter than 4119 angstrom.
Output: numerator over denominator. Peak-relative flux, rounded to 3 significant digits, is 0.926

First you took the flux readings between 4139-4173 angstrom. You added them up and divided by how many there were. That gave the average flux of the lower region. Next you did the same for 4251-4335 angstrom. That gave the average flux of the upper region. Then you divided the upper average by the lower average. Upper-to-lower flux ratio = 0.90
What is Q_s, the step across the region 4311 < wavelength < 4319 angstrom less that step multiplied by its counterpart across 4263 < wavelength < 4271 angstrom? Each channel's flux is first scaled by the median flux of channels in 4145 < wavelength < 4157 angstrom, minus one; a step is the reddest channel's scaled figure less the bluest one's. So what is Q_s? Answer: 0.29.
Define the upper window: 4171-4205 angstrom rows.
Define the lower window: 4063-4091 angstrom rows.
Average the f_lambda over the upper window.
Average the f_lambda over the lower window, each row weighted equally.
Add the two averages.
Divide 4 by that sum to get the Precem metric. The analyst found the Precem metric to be 0.345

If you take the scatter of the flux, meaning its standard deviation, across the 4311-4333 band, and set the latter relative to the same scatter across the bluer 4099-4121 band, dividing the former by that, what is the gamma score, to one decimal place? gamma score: 1.9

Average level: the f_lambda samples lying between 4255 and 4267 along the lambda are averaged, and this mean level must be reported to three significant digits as 5.65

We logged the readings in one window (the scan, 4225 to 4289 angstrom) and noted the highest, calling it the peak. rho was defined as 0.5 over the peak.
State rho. 0.087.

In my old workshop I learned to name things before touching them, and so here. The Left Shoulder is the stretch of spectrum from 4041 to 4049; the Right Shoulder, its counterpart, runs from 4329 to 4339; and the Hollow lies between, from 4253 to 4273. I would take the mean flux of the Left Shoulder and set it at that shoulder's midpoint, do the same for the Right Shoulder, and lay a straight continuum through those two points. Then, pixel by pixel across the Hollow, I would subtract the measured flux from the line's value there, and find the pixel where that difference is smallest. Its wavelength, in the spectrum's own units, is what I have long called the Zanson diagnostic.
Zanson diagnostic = 4264.0 angstrom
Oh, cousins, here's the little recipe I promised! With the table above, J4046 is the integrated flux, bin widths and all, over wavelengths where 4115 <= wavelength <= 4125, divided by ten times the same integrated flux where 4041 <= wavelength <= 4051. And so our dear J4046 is 0.110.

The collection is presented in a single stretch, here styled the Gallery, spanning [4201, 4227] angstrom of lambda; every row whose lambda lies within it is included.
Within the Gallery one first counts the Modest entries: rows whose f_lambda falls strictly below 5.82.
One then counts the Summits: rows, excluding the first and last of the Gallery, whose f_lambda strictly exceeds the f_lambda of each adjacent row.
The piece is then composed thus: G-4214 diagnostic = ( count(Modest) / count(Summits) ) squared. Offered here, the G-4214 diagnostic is 64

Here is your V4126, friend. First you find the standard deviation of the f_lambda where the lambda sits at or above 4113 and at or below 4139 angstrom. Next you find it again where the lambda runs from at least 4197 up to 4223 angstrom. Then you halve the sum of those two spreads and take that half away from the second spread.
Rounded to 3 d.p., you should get -0.002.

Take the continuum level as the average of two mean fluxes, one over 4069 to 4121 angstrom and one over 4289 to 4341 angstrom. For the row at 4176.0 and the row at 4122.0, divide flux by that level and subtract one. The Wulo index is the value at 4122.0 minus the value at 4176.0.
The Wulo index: 0.069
